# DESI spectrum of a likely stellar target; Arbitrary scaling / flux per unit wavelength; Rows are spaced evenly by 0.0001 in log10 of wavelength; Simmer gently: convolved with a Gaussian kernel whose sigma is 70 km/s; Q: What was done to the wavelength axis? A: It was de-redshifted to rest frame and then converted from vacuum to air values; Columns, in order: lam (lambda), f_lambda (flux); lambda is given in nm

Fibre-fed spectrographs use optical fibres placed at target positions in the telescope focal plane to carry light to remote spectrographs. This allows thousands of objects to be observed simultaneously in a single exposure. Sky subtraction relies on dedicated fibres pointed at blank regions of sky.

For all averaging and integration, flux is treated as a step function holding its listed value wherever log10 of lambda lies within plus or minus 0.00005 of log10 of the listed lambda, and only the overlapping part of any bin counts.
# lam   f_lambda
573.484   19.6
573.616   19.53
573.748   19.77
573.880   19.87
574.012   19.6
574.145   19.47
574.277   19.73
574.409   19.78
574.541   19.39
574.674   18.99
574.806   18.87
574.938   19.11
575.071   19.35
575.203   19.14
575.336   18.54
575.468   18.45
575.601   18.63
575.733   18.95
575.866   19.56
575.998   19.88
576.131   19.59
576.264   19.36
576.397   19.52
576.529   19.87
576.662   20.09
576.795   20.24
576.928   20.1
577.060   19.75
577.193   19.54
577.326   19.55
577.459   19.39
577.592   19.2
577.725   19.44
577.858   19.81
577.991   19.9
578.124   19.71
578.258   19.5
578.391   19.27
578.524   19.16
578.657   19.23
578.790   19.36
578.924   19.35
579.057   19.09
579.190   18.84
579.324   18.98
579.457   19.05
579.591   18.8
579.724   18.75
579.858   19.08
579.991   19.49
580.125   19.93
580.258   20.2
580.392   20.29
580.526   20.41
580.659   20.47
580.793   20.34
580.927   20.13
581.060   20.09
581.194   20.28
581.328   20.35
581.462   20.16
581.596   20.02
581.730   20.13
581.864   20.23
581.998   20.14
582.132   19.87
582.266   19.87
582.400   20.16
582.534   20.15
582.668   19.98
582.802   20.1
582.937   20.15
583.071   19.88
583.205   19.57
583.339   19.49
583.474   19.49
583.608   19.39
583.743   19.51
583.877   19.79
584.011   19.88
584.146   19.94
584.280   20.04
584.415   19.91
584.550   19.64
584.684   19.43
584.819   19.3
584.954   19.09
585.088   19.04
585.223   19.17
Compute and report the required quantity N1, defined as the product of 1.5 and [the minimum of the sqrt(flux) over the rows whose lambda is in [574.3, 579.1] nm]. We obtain 6.44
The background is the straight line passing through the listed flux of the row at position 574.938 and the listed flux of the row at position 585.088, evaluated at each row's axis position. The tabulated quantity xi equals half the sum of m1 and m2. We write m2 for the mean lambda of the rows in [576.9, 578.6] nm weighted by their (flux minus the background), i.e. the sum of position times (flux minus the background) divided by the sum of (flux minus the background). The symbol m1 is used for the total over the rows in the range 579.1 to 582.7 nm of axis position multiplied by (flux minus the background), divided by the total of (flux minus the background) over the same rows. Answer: 579.50 nm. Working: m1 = 581.40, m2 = 577.60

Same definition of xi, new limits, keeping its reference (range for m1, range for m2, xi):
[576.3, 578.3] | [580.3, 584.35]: 579.66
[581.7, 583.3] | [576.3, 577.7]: 579.65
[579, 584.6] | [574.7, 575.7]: 578.78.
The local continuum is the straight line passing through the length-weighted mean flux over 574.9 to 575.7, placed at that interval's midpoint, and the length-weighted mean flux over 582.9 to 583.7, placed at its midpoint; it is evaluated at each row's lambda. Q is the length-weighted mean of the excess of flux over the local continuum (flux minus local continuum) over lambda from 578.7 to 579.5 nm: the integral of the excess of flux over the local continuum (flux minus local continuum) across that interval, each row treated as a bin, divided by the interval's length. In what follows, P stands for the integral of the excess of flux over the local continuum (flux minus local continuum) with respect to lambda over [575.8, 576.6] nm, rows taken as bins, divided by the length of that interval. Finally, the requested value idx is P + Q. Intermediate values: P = 0.7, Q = -0.11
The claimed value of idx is 0.57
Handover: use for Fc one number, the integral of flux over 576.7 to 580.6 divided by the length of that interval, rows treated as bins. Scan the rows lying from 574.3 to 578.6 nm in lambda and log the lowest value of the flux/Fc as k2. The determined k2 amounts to 0.95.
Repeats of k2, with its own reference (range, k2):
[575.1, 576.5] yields 0.95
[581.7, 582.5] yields 1.02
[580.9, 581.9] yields 1.03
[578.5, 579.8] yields 0.96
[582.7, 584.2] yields 0.99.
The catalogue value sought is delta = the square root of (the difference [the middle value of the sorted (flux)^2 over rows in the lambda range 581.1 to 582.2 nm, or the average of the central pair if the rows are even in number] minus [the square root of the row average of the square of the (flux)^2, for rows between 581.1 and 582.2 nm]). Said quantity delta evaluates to 0.2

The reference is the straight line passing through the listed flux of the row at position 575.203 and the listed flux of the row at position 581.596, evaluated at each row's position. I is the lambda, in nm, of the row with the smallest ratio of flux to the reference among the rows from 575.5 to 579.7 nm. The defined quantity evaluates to 579.591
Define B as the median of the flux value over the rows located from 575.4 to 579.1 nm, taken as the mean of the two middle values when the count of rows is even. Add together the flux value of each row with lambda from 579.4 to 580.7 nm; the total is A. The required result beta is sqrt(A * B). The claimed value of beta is 62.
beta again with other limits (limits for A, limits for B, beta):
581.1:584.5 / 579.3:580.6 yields 98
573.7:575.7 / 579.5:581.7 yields 76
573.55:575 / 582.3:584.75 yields 65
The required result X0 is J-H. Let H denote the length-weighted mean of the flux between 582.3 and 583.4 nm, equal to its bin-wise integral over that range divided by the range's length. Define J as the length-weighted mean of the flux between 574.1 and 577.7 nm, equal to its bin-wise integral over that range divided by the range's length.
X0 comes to -0.5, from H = 19.9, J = 19.4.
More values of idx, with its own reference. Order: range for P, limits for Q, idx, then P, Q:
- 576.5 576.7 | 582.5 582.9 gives 1.49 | 1.0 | 0.50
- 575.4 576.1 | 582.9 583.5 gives 0.30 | 0.2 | 0.08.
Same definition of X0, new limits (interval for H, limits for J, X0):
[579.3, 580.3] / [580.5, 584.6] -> 0.7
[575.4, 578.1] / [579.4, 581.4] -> 0.3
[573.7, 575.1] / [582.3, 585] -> 0.3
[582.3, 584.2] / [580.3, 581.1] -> 0.5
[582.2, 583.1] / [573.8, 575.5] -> -0.8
